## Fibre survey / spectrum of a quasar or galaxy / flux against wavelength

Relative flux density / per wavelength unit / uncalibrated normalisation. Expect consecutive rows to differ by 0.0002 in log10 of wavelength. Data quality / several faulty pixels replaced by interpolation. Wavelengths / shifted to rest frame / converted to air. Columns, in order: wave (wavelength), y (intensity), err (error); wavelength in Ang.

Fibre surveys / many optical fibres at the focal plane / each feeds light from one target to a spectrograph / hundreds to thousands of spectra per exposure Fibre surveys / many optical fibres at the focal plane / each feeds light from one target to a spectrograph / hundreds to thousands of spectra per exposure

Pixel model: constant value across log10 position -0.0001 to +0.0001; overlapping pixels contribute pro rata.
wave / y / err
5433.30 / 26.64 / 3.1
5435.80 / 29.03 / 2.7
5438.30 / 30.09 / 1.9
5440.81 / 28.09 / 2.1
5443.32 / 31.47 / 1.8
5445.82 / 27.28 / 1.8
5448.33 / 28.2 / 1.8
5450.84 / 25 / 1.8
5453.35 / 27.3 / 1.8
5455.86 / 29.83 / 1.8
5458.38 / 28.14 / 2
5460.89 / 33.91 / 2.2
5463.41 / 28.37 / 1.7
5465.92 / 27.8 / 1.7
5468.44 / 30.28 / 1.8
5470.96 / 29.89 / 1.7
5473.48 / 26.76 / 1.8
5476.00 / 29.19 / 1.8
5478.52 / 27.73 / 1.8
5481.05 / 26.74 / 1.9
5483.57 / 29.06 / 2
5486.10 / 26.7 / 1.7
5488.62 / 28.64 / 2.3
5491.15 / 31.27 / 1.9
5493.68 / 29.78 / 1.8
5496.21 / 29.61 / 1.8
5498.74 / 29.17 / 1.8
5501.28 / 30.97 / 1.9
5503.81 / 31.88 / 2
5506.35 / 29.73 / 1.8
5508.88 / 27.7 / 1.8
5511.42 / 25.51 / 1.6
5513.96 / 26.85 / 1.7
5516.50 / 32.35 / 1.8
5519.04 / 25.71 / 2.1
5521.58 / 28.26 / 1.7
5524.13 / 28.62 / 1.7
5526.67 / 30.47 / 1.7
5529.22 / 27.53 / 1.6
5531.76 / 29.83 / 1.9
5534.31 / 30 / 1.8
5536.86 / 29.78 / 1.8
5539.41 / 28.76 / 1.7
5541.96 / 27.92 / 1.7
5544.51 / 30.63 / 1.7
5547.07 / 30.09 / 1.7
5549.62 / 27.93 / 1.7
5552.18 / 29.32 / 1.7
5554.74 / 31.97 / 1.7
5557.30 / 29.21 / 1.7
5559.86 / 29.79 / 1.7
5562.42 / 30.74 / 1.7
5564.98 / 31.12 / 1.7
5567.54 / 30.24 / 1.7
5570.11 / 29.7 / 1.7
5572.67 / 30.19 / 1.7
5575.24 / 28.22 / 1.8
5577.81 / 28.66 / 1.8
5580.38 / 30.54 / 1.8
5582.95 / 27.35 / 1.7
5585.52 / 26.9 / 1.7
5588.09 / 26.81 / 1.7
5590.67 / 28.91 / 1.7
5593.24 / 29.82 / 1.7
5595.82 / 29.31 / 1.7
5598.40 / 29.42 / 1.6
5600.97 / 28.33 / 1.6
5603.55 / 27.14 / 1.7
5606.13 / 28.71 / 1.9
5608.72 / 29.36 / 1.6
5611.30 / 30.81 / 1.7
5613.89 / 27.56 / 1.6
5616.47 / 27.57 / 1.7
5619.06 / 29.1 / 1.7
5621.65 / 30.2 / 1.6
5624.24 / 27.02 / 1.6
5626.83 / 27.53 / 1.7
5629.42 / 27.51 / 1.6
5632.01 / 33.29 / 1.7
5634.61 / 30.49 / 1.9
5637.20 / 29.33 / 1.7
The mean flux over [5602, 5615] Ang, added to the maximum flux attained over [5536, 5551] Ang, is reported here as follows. 59.3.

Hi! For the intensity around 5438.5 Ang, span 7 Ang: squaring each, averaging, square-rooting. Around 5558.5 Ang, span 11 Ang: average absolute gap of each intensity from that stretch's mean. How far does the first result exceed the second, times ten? 282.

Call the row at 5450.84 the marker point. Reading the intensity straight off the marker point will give 25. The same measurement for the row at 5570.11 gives 29.7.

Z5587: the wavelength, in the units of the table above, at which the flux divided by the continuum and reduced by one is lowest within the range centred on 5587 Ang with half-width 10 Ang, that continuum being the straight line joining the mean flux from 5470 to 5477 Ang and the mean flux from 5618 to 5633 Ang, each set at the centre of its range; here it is 5588.09 Ang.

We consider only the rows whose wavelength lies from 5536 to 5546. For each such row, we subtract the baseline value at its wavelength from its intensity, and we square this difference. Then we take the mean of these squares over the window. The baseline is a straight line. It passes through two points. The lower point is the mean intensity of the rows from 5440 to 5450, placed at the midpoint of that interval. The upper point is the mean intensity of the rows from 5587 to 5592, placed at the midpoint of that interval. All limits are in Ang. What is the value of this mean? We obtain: 2.3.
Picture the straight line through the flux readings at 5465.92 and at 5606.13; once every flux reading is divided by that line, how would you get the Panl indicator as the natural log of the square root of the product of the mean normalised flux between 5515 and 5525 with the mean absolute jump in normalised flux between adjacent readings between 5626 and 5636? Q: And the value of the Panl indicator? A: -1.14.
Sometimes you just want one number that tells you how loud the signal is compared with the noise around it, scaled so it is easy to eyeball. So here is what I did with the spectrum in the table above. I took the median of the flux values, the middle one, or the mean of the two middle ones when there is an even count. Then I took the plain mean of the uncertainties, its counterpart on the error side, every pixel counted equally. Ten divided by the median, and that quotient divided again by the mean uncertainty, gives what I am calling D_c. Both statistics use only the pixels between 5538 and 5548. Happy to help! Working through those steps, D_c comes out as 0.200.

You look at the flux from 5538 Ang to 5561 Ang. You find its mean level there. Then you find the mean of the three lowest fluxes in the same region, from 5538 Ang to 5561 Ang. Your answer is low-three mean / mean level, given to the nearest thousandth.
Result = 0.956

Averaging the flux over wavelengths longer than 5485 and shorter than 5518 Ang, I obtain 29.2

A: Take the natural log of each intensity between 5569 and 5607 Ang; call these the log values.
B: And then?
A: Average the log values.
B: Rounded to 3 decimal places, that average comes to 3.355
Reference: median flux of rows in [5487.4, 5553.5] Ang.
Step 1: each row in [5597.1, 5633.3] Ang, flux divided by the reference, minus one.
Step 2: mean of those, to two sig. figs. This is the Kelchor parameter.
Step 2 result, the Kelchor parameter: -0.022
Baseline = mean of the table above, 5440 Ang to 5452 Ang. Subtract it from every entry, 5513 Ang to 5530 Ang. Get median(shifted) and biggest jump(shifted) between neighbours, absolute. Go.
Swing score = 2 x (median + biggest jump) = 14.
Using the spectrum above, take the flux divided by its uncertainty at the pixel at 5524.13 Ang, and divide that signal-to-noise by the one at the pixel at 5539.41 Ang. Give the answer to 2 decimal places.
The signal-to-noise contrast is 1.00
